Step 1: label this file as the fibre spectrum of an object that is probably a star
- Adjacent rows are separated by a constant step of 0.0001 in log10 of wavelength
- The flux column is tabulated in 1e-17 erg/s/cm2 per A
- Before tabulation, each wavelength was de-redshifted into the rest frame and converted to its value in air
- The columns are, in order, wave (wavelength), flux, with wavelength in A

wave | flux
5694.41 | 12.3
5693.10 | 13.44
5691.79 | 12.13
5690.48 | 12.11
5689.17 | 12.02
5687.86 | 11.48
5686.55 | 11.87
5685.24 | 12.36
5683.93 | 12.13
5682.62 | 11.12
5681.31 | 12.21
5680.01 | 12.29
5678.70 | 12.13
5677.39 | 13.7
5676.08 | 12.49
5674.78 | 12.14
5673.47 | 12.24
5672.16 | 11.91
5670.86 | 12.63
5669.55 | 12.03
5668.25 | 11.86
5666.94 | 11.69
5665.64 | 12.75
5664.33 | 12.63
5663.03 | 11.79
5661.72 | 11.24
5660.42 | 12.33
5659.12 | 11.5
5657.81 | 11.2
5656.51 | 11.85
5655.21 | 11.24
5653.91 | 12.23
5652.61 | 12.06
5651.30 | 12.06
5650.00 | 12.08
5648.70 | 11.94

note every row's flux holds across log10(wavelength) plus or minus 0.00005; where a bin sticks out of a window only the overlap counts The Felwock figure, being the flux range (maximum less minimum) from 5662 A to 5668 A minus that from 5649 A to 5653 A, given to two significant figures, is 1.0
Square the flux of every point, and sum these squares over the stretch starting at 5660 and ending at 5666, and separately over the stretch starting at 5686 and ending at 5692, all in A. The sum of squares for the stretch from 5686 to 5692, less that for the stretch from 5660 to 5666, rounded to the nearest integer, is -28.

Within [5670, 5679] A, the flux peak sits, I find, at 5677.39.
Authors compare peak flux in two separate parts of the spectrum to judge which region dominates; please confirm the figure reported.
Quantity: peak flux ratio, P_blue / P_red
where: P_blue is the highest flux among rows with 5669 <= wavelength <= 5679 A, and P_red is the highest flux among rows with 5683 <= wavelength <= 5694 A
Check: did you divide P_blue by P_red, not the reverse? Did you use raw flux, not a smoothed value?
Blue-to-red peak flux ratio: 1.02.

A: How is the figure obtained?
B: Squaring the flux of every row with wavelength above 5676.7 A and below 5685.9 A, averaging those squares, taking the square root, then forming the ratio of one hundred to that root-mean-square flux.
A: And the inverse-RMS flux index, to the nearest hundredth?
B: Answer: 8.13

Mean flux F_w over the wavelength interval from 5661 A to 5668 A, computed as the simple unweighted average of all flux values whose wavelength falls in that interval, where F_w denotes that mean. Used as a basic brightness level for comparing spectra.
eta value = 12.0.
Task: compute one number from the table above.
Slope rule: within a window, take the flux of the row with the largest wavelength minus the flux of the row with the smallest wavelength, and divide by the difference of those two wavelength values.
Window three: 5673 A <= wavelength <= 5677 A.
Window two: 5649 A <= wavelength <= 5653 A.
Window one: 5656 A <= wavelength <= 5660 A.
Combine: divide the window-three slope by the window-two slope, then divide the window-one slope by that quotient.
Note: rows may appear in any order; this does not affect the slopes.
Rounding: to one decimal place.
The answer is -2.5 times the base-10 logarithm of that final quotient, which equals 4.9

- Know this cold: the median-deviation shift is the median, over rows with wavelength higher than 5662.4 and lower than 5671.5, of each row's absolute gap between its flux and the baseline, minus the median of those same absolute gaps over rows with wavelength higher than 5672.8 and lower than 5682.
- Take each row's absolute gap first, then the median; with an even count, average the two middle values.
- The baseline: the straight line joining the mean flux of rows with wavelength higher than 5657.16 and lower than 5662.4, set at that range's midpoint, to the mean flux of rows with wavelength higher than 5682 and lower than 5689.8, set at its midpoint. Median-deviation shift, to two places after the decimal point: -0.15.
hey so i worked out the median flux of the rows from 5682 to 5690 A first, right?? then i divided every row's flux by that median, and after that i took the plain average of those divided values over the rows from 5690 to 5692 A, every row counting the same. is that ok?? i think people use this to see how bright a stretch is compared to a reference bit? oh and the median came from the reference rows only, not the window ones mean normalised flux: 1.01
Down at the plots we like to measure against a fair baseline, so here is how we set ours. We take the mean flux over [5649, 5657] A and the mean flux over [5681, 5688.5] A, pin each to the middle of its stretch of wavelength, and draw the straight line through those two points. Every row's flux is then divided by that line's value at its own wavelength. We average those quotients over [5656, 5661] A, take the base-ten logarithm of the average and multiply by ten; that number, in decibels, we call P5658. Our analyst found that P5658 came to -0.07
